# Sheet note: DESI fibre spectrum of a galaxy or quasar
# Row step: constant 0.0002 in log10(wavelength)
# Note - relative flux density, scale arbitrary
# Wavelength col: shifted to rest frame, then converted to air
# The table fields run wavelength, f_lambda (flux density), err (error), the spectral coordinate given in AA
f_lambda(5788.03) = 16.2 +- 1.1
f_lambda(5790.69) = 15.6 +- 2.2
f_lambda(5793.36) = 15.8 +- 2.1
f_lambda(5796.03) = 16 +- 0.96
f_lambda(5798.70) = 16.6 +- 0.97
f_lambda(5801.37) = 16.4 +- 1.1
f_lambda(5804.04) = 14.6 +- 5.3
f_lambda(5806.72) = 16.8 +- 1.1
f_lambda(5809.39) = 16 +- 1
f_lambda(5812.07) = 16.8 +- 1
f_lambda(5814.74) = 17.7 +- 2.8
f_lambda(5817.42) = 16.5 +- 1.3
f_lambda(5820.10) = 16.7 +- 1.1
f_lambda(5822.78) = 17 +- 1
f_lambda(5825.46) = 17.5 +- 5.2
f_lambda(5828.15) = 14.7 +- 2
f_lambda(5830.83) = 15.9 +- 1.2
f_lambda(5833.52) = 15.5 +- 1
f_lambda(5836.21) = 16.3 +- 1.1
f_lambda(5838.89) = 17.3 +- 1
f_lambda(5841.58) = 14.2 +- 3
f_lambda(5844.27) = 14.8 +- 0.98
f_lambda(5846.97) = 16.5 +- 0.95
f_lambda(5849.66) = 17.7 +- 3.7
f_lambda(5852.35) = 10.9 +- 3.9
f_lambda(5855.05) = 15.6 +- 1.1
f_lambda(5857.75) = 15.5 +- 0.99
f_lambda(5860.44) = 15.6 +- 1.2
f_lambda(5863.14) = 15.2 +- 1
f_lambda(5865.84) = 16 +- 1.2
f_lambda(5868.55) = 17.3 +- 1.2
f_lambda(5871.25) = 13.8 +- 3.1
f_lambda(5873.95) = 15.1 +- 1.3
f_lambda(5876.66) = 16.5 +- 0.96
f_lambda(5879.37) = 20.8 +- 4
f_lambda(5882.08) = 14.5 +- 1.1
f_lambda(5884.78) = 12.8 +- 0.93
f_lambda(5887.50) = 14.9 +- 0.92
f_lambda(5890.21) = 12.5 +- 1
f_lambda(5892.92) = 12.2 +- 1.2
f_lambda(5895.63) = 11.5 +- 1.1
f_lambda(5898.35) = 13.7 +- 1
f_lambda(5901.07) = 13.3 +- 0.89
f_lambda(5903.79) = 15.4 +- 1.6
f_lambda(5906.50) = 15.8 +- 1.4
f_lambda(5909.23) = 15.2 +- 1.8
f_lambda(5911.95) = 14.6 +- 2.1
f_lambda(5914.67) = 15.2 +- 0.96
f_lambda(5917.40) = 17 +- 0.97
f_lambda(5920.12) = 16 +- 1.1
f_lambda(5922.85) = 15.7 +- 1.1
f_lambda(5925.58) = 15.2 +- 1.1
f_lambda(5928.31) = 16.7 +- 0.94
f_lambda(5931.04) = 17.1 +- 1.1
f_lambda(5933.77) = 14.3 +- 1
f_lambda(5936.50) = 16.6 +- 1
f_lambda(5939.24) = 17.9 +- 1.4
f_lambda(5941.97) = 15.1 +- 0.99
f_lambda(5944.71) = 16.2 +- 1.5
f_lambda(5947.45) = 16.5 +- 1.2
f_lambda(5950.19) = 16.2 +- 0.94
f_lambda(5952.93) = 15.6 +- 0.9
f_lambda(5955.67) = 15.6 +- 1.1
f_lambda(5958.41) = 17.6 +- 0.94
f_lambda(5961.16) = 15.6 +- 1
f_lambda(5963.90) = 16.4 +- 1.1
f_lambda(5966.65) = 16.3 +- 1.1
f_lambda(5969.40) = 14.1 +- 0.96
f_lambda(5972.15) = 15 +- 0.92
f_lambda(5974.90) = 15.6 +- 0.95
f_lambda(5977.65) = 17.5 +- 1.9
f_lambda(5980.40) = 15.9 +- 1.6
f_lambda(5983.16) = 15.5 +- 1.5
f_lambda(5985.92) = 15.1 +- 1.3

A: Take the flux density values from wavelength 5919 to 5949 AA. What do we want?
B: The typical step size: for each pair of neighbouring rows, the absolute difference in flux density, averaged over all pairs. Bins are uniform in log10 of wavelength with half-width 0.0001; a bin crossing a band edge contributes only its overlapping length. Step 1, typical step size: 1.33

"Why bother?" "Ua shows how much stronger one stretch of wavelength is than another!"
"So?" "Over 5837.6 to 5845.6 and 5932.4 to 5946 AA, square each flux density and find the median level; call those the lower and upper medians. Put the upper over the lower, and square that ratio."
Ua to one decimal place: 1.4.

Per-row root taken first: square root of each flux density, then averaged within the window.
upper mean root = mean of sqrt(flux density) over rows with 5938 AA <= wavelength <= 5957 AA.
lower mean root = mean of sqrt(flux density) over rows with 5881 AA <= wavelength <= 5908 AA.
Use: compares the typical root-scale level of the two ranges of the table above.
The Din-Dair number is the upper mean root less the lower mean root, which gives 0.33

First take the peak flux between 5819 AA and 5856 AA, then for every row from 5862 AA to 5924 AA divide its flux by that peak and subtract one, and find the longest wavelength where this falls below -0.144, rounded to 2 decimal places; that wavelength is 5911.95 AA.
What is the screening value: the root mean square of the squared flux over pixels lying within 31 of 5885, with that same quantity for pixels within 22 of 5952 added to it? 493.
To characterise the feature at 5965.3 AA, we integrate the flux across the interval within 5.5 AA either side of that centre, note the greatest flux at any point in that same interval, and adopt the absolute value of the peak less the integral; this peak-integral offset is 155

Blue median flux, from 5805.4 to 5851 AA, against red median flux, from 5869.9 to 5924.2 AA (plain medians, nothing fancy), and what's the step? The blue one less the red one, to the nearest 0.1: 1.5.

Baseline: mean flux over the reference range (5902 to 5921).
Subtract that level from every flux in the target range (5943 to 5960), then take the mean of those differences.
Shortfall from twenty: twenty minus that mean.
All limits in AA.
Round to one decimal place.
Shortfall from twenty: 19.3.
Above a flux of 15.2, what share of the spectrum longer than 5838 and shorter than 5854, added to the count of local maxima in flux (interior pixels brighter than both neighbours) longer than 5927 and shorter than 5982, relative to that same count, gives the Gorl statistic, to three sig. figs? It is 1.08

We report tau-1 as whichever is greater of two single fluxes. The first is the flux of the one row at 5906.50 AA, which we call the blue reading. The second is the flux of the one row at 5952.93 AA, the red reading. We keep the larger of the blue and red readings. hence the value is 15.8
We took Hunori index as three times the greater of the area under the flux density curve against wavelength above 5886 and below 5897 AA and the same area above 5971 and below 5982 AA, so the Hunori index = 528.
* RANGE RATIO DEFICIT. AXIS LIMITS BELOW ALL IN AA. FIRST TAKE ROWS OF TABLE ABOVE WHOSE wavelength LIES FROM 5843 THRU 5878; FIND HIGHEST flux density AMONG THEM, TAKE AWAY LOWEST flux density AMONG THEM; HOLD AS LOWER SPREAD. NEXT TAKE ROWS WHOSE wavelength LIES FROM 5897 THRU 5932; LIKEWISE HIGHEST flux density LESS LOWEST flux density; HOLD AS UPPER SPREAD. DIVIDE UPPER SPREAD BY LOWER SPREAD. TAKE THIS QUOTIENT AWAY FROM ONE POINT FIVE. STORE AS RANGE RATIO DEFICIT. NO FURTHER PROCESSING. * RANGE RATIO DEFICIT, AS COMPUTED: 0.94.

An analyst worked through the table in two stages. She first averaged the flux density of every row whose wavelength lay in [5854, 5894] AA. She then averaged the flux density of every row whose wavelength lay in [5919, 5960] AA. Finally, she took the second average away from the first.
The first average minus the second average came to -0.9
